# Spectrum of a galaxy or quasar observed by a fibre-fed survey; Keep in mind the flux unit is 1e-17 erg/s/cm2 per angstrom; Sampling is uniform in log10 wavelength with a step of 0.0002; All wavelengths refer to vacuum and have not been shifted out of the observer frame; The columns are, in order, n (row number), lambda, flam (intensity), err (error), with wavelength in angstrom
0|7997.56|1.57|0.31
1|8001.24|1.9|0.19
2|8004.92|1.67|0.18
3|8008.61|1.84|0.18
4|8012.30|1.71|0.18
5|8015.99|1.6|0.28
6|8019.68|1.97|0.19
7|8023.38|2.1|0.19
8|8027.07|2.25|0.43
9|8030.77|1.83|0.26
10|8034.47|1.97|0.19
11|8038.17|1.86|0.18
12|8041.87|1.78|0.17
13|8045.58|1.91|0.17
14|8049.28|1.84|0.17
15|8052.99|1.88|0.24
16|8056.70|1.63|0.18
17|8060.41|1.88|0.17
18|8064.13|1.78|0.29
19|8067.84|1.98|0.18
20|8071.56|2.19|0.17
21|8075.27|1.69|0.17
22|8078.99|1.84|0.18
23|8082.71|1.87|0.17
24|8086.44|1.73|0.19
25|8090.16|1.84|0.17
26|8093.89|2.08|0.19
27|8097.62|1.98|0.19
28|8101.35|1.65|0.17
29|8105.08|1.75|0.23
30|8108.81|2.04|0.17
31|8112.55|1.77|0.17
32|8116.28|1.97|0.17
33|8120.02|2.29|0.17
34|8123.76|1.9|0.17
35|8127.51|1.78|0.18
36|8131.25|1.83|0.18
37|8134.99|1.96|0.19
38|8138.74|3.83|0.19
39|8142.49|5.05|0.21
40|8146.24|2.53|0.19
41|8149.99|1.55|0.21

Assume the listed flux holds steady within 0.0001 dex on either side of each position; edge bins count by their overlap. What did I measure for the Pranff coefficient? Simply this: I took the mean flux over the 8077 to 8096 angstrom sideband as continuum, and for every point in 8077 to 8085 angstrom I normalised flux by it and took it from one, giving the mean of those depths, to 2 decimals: 0.01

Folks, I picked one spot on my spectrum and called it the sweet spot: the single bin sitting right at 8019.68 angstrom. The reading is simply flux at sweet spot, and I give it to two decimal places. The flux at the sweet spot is 1.97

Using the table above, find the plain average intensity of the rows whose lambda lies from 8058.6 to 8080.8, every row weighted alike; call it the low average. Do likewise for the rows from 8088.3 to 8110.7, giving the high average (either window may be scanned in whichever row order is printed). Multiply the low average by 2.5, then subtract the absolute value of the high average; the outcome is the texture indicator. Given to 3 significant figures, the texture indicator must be 2.84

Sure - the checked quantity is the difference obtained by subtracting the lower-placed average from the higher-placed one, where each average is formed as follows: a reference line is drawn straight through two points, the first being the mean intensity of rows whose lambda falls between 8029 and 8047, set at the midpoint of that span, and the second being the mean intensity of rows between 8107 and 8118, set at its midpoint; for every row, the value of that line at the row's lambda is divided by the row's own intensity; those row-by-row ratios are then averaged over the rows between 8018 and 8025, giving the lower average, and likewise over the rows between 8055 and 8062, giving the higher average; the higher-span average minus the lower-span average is 0.17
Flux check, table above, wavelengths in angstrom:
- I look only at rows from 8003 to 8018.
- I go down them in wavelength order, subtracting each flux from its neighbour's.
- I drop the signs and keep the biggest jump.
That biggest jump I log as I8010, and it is 0.170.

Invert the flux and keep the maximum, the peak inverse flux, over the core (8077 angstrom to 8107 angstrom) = 0.61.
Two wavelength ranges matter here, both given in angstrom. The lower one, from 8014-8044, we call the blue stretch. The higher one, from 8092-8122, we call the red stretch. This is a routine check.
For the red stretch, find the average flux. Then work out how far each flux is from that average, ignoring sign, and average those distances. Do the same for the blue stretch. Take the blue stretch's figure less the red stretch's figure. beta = -0.01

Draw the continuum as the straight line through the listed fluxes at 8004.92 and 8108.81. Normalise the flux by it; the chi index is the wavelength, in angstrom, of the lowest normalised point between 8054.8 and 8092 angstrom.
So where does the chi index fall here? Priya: 8056.70 angstrom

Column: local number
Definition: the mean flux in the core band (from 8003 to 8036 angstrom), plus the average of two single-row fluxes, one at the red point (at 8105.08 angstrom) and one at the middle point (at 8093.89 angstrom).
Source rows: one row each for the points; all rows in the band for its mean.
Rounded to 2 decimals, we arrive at 3.80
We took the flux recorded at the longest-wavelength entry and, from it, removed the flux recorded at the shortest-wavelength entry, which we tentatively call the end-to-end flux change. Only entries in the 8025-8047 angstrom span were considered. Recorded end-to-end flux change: -0.34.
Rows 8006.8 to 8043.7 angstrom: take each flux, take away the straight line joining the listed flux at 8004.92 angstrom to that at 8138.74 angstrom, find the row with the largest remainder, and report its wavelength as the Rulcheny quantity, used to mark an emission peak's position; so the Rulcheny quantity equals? 8027.07 angstrom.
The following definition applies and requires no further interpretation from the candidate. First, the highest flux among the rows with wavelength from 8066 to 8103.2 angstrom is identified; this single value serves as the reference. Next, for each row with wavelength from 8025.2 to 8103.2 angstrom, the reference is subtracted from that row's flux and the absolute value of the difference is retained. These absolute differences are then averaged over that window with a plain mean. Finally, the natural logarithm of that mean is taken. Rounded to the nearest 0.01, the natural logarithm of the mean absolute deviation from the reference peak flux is -1.15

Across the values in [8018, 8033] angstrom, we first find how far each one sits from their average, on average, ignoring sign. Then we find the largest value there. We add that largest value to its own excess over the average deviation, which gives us 4.36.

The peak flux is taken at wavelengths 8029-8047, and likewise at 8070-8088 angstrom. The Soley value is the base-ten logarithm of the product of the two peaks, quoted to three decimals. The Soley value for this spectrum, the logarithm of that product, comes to 0.635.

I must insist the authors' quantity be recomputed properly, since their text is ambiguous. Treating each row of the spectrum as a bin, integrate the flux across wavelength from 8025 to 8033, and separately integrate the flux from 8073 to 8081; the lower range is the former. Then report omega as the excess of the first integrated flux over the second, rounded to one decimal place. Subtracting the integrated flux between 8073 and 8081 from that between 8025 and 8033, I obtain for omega 2.0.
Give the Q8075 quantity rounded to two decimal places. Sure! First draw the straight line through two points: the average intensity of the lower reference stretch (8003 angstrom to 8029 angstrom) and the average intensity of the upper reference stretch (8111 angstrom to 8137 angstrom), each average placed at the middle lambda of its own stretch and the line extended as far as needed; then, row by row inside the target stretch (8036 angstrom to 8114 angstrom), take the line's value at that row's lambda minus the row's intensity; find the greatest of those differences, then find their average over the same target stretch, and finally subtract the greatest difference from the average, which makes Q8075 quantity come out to -0.22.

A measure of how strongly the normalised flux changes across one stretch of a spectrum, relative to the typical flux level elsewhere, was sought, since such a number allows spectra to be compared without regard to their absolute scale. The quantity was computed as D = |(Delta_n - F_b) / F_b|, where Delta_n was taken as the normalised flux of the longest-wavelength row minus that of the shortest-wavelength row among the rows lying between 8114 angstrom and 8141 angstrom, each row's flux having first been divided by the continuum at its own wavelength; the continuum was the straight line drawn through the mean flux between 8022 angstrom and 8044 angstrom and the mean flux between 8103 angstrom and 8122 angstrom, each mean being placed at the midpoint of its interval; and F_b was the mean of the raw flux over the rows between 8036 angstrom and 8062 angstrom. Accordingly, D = 0.48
